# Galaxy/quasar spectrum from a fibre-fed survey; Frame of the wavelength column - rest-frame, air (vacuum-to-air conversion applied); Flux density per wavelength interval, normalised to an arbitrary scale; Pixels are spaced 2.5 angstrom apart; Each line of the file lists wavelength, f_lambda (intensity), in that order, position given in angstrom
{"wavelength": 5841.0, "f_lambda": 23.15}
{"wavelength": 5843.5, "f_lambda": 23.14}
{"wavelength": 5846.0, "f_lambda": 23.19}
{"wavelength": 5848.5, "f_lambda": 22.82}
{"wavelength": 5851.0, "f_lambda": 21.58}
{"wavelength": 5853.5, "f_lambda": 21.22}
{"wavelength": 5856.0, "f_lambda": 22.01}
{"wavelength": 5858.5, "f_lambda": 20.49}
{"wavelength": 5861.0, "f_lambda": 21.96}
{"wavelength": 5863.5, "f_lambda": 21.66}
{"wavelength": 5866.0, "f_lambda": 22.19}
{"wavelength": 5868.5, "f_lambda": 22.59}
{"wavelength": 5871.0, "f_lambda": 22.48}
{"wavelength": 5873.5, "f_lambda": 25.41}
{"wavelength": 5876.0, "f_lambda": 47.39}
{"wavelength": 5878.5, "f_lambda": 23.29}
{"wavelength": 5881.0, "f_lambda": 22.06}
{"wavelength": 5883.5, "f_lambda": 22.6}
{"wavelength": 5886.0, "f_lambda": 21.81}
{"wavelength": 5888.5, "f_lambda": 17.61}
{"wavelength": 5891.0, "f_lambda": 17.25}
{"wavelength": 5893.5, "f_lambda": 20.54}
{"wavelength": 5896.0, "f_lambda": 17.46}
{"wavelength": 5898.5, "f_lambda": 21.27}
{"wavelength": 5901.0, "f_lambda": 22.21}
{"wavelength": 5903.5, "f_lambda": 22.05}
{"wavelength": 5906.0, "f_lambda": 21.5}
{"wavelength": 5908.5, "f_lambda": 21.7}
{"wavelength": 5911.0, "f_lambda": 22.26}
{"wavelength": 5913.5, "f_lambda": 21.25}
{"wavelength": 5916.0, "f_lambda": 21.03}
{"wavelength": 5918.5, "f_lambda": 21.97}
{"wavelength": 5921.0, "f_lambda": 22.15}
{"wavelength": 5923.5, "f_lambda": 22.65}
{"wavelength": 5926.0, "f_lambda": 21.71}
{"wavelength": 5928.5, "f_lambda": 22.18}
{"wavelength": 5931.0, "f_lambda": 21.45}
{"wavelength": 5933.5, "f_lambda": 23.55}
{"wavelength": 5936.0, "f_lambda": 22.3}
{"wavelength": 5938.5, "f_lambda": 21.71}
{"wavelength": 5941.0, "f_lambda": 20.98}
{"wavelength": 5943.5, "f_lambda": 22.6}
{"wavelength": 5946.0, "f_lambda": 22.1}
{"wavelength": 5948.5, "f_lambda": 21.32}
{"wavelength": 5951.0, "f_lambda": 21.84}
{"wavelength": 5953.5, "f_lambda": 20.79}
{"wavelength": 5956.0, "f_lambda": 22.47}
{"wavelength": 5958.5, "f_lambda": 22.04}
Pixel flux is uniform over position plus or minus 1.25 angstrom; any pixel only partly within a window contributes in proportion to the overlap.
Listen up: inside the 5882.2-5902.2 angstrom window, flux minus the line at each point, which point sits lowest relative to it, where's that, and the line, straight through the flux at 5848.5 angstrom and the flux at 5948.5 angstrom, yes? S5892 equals 5891.0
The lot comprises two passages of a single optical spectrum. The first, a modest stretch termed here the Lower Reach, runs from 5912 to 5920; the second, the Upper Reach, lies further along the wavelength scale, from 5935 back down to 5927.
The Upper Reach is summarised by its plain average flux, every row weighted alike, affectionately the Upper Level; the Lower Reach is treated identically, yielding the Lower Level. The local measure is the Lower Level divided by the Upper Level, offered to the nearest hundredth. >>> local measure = 0.96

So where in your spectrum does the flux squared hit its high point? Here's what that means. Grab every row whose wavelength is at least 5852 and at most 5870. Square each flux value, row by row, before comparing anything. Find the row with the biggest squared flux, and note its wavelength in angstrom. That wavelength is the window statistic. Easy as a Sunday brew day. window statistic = 5868.5 angstrom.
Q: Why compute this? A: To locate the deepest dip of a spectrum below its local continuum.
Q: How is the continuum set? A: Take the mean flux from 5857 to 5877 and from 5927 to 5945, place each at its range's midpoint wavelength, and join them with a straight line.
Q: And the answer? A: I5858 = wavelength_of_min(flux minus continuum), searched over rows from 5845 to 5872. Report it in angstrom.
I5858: 5858.5 angstrom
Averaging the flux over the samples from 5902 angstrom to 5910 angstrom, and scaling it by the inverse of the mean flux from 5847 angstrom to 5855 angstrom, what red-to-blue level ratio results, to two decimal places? 0.99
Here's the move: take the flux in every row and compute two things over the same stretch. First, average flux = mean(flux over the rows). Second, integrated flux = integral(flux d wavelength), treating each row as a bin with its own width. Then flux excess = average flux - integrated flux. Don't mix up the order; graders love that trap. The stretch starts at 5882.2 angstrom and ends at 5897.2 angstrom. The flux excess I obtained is -274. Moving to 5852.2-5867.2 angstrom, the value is -302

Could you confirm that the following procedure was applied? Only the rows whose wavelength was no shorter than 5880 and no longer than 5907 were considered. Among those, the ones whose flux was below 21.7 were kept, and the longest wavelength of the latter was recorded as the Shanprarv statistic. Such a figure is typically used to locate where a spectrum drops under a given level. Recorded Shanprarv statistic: 5906.0 angstrom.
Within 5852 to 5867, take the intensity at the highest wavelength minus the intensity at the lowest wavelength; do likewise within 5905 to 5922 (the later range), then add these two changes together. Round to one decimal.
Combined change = 1.6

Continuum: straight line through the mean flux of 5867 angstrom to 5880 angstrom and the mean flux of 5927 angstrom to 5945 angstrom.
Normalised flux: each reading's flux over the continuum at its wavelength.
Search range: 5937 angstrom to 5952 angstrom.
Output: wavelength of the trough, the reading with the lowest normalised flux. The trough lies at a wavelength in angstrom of 5941.0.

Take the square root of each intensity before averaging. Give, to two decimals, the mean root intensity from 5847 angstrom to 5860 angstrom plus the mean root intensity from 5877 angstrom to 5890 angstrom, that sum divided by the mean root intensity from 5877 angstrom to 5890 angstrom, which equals 2.00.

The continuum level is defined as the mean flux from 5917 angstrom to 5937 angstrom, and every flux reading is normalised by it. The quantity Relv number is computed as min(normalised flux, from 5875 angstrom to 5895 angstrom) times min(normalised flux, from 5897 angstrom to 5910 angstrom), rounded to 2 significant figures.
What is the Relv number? 0.74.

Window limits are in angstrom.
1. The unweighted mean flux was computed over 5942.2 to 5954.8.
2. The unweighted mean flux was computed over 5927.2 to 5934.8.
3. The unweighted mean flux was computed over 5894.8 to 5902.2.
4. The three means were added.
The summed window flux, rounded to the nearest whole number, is 64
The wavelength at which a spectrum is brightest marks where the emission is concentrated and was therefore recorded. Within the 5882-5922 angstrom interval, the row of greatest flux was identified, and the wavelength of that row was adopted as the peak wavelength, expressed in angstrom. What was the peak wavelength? 5883.5 angstrom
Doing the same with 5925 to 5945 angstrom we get 5933.5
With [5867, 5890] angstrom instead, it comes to 5876.0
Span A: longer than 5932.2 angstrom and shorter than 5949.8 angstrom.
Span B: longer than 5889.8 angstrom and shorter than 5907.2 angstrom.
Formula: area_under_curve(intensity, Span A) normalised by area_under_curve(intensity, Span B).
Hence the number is 1.1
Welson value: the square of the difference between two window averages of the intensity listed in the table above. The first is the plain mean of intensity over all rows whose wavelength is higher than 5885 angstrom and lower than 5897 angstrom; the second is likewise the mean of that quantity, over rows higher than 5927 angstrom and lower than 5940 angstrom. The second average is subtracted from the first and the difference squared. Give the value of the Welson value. 11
